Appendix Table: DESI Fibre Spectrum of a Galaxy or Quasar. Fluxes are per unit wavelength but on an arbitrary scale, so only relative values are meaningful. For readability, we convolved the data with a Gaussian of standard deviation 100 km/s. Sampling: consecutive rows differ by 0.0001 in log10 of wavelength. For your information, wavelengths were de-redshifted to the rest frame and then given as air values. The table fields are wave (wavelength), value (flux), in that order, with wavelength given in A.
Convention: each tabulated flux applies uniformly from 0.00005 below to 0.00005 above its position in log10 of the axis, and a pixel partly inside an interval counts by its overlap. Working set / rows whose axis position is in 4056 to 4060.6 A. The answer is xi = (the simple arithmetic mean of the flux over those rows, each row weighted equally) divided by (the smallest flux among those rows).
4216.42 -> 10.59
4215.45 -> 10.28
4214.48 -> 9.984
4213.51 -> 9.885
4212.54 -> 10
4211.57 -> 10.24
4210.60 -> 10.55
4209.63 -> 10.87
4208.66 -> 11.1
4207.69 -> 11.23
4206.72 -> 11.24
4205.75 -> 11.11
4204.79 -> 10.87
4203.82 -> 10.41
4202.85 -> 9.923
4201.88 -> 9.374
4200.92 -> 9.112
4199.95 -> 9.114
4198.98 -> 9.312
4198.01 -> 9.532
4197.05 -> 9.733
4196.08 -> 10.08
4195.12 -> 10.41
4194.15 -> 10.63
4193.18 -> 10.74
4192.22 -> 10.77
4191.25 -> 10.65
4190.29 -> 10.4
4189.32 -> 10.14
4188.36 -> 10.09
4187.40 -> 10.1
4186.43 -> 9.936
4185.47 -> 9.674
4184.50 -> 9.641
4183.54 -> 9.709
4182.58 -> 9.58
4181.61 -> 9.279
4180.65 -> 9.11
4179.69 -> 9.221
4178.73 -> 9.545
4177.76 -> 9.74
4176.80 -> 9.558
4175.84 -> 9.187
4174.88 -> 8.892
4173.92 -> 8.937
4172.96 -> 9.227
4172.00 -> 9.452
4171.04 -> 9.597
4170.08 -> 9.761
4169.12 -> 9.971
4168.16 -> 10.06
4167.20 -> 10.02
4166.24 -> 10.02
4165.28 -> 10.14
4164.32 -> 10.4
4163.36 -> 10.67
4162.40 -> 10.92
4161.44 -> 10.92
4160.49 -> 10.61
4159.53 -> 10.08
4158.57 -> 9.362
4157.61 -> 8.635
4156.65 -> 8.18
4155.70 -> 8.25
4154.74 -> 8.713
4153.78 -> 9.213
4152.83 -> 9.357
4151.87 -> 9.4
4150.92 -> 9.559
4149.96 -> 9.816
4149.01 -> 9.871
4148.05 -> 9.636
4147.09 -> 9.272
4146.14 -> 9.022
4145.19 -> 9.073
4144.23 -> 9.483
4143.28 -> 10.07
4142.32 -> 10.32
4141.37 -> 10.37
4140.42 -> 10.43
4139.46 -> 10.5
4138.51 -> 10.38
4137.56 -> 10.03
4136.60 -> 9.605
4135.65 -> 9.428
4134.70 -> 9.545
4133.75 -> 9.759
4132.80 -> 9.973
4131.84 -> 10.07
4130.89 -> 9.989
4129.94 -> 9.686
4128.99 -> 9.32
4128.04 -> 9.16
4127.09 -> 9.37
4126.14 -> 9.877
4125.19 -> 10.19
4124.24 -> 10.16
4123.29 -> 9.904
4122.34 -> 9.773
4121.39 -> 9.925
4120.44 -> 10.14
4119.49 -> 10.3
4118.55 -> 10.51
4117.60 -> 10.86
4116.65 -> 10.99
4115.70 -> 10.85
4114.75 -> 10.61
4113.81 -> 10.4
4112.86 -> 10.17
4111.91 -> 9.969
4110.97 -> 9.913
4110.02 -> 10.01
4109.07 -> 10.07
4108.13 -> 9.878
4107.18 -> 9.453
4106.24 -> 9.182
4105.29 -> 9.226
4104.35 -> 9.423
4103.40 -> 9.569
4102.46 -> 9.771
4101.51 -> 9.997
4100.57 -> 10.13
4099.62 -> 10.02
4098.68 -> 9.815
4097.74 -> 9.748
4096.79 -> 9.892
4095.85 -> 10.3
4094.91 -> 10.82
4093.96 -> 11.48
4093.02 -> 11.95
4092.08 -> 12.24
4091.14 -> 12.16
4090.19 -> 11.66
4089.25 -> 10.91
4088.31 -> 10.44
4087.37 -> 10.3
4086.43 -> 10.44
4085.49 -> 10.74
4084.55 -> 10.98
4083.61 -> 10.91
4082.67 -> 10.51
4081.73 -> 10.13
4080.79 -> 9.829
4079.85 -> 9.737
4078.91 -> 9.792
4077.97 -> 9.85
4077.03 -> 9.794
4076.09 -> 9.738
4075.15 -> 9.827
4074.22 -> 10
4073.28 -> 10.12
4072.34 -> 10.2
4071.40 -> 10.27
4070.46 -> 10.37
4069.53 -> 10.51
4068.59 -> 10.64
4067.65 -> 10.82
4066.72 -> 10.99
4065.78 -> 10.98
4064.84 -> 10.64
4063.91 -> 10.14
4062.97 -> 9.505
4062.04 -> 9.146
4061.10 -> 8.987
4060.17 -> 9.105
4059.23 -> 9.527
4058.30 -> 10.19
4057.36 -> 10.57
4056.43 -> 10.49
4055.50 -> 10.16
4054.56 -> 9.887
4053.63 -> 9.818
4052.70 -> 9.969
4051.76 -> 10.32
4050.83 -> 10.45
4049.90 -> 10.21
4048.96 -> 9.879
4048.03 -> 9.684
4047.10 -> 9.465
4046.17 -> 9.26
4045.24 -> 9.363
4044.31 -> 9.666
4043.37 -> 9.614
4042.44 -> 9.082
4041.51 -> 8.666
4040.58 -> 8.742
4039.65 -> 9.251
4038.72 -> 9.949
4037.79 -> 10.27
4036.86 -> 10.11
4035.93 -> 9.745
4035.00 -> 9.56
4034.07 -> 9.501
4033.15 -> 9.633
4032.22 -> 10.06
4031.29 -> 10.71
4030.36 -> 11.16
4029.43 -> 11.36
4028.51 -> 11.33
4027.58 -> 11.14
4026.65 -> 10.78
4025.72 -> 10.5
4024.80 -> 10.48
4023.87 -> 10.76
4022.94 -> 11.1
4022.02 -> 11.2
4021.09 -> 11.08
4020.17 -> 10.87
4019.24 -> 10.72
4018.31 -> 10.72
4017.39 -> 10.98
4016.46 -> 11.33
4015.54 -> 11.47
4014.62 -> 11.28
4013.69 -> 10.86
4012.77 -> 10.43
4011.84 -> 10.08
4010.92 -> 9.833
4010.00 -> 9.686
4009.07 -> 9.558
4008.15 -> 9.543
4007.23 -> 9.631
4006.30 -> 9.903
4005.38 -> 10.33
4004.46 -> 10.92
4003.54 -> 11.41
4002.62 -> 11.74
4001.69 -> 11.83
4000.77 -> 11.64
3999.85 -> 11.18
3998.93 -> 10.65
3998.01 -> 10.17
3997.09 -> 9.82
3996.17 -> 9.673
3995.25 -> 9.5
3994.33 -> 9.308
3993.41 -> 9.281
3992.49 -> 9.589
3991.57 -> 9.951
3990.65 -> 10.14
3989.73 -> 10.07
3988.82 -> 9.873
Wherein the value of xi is 1.10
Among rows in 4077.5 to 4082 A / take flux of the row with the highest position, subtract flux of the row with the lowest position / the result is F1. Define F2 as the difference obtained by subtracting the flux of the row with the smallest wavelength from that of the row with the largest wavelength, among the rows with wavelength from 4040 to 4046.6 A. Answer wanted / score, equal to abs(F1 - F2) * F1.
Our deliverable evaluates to 0.07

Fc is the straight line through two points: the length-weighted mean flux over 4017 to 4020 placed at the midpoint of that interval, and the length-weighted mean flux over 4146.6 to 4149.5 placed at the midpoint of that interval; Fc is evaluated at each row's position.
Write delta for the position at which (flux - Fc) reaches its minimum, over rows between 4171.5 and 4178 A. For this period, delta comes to 4174.88 A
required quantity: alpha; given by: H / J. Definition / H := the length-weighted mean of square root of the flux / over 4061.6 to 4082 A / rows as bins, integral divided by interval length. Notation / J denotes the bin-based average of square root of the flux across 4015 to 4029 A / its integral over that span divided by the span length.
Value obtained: 0.96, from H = 3.18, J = 3.31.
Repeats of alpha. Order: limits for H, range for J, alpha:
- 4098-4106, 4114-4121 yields 0.96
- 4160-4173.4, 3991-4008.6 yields 0.99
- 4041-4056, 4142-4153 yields 1.01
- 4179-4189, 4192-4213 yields 0.97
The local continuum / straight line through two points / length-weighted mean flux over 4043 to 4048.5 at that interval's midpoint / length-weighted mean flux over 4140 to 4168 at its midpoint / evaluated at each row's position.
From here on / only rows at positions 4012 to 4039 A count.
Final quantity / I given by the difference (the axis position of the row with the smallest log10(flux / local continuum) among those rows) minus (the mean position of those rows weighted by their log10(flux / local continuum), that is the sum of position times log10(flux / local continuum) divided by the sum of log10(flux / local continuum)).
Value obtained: 10.8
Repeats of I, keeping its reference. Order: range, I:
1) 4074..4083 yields 0.5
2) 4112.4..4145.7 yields 22.0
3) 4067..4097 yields -5.0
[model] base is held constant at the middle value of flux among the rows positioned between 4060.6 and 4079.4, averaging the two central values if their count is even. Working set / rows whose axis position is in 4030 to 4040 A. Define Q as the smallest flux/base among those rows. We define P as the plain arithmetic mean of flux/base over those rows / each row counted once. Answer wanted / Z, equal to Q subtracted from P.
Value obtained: 0.073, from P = 0.987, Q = 0.913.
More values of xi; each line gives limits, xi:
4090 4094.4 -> 1.04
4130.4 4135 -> 1.03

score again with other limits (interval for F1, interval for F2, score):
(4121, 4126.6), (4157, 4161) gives -0.10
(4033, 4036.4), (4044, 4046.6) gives 0.06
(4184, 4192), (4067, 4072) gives 1.57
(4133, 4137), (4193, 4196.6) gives -0.08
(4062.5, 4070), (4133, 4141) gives 0.34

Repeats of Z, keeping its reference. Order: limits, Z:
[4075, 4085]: 0.036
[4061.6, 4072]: 0.120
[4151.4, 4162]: 0.114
